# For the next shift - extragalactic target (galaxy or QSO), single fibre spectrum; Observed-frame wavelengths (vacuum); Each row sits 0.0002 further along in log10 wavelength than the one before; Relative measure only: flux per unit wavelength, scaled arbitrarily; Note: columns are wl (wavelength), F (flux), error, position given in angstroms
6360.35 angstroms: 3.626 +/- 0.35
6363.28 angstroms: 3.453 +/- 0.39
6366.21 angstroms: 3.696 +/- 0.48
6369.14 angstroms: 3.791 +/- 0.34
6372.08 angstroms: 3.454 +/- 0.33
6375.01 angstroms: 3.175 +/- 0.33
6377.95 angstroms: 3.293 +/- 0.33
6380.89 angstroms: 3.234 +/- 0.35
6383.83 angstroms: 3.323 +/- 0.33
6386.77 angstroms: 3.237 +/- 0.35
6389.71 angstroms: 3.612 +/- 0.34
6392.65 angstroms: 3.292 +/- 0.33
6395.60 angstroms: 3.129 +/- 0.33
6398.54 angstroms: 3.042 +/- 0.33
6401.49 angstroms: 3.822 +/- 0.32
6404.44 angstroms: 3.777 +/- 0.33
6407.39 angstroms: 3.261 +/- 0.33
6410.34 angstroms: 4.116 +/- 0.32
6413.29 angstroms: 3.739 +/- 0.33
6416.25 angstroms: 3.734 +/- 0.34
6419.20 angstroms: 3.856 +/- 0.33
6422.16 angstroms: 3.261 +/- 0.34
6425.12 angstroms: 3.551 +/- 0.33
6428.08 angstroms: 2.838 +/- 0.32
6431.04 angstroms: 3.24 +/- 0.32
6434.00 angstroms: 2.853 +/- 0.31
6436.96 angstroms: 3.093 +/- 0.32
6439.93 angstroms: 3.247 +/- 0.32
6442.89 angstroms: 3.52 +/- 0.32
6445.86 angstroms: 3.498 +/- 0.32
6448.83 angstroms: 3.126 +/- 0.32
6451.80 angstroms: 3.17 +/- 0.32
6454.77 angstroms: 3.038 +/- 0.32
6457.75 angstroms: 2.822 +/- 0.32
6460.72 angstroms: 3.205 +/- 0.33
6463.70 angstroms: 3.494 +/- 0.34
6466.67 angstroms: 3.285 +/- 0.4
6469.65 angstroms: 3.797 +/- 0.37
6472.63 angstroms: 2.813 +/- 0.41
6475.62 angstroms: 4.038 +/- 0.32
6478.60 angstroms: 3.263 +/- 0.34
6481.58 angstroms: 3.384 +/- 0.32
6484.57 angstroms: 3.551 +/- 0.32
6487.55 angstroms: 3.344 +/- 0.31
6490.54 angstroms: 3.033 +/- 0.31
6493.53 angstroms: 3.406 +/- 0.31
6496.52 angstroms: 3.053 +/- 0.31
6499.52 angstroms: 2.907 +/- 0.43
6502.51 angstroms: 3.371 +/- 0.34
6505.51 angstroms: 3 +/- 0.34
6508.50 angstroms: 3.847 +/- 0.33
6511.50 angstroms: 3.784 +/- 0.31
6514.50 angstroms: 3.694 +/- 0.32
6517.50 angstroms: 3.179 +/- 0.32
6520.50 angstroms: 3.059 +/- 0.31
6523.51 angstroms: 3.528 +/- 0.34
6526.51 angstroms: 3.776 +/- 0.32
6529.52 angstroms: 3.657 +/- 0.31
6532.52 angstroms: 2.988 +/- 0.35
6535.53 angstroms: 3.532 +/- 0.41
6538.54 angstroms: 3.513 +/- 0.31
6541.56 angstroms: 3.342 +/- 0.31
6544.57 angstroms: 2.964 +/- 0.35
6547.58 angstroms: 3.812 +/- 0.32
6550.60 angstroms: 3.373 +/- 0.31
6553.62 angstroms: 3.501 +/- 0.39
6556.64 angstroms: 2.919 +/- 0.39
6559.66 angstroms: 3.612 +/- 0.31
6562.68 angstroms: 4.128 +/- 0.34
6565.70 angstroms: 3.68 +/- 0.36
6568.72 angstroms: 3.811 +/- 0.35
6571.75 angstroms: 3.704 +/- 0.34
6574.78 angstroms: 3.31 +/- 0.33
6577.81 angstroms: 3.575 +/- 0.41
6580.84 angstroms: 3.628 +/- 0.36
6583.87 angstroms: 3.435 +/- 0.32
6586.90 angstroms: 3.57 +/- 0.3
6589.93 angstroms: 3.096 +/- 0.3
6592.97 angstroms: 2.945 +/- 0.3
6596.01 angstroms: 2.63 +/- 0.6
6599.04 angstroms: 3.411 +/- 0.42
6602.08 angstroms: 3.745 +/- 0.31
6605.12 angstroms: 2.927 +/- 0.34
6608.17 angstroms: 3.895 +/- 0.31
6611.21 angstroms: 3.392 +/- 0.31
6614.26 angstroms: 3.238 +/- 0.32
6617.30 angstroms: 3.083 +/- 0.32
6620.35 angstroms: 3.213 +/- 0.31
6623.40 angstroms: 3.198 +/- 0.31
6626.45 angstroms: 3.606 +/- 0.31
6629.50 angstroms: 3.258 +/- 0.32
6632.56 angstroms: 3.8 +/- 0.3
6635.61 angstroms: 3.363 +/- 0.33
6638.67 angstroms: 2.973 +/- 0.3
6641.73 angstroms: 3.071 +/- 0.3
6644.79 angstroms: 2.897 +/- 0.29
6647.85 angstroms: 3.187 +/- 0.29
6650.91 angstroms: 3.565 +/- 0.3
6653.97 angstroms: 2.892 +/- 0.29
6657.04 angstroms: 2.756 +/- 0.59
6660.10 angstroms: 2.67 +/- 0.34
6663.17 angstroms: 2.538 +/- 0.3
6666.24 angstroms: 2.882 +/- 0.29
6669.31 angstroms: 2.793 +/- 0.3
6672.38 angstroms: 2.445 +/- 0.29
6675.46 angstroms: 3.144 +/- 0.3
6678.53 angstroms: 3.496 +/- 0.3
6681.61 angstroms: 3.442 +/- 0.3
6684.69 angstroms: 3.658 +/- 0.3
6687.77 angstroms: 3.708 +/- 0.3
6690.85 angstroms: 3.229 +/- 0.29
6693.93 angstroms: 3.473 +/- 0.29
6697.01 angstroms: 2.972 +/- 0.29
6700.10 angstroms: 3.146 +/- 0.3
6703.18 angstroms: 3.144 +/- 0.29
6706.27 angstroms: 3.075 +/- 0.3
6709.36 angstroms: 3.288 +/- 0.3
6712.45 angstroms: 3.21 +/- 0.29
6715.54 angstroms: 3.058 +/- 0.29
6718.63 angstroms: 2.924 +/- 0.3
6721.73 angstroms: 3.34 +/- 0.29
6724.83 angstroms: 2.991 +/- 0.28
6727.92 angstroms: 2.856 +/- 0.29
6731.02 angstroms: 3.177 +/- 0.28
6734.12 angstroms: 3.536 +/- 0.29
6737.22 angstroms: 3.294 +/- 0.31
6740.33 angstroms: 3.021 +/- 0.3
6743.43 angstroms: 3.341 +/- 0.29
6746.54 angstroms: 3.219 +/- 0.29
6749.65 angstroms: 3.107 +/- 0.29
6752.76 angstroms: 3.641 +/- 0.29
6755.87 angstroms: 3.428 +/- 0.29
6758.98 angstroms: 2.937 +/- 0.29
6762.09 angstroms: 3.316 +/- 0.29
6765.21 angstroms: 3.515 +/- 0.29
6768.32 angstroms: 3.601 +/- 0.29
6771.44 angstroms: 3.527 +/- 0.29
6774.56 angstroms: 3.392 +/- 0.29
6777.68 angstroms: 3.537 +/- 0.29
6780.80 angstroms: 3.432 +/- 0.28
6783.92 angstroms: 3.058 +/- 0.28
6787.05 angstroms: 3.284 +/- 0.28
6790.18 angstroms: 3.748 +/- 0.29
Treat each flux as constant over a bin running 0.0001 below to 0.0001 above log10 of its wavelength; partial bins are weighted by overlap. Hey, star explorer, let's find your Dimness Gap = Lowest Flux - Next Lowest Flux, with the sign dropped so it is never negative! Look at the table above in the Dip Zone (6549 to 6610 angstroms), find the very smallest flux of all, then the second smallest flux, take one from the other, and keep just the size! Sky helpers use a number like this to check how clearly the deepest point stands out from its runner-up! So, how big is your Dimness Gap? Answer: 0.29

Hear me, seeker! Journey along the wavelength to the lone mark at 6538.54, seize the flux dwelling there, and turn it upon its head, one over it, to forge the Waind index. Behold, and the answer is 0.285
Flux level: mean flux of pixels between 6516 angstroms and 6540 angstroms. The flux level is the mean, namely 3.40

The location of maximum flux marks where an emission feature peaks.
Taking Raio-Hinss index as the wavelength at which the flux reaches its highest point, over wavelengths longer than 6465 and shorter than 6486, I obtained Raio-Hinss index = 6475.62 angstroms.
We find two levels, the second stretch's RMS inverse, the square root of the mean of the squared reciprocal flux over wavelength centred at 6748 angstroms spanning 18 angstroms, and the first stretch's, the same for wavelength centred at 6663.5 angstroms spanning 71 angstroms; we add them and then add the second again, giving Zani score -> 0.936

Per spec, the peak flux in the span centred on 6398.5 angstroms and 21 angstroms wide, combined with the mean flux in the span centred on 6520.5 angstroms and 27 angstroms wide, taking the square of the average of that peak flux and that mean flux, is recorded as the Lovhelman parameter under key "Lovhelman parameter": 13.4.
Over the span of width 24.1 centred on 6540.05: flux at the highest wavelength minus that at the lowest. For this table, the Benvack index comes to -0.3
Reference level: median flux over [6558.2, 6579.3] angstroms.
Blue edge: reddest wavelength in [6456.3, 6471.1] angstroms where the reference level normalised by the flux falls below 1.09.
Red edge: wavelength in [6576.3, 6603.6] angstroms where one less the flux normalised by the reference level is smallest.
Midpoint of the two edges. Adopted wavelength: 6535.9 angstroms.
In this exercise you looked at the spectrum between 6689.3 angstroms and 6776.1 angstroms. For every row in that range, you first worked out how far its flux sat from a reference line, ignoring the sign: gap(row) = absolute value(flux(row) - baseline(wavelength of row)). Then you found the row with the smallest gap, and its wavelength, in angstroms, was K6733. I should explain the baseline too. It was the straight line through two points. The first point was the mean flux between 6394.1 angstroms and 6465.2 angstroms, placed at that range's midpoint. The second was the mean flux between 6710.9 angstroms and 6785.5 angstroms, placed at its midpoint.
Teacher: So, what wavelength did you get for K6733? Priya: 6709.36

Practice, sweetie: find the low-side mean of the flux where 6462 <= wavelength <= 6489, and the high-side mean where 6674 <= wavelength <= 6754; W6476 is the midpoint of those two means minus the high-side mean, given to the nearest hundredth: 0.10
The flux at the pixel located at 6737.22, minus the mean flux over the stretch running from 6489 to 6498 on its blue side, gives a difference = 0.13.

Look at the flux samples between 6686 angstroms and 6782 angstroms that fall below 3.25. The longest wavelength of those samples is 6758.98 angstroms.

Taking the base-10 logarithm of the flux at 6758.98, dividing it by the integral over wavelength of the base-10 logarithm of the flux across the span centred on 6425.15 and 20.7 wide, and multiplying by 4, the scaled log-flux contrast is 0.174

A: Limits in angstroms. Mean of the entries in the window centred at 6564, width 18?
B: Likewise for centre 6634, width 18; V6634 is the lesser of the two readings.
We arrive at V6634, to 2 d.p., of 3.35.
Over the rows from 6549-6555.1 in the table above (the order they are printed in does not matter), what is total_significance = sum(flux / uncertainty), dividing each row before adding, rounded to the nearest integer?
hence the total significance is 20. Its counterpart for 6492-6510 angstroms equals 58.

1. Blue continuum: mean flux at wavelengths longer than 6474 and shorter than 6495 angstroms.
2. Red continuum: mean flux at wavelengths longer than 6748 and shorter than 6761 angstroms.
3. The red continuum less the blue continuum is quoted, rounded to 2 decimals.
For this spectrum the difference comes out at -0.15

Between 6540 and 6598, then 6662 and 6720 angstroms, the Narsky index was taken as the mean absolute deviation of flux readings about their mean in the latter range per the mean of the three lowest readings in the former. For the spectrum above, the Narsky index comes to 0.090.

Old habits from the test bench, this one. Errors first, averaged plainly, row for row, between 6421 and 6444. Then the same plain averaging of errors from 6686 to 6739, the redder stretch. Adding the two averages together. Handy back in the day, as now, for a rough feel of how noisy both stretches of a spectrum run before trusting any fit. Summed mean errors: 0.615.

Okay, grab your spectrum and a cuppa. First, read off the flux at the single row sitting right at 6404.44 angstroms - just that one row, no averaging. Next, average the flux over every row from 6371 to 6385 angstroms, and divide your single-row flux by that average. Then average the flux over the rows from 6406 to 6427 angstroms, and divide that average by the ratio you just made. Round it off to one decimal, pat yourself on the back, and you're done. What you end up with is 3.2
